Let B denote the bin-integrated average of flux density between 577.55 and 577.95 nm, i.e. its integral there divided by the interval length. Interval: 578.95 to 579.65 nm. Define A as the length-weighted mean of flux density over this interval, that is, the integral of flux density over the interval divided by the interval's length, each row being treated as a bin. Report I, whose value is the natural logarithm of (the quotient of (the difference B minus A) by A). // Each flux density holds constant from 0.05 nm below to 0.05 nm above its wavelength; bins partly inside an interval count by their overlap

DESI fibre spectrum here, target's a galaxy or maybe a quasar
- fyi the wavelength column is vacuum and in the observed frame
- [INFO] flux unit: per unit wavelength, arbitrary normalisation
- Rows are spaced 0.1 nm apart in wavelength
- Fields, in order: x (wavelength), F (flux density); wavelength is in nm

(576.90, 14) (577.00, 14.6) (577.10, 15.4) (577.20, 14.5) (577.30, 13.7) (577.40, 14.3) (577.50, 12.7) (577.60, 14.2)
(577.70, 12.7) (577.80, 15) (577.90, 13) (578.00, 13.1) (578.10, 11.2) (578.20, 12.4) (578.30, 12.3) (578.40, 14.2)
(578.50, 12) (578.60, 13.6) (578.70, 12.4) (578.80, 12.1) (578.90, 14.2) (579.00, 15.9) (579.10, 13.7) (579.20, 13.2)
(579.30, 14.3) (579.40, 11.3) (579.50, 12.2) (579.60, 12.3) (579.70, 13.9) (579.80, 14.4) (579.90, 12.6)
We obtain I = -3.38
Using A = 13.3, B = 13.7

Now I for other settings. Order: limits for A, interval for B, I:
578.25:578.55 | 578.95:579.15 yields -1.88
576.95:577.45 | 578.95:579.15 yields -3.88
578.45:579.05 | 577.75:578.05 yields -3.69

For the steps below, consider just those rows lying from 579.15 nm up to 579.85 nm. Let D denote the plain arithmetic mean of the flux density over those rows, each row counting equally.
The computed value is 13.1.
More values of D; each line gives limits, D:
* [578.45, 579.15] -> 13.4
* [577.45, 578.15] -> 13.1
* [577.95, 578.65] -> 12.7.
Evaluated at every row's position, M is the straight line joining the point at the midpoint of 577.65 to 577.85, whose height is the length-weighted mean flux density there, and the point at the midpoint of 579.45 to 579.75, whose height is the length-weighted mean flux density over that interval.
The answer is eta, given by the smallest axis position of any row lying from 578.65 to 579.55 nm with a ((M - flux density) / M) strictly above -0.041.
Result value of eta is 578.70 nm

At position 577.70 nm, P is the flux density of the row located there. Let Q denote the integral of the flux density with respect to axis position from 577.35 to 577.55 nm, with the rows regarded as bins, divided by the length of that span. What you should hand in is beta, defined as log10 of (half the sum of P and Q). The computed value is 1.12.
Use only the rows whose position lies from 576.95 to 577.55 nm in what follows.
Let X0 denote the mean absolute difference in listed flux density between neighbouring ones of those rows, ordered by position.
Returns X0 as 0.9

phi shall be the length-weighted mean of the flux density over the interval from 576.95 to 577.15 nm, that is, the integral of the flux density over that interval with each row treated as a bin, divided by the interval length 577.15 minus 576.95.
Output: 15.0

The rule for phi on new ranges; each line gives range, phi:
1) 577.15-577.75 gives 13.7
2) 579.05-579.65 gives 12.8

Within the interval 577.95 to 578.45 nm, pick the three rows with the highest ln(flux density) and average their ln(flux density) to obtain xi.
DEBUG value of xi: 2.58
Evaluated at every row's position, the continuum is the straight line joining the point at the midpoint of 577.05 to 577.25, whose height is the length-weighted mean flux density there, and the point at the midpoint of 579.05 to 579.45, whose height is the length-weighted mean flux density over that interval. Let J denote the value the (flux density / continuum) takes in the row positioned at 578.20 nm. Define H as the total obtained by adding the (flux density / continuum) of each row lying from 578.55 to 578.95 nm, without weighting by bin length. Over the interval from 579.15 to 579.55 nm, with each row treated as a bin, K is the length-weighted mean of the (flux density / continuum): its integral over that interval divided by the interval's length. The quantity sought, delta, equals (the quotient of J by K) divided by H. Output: 0.23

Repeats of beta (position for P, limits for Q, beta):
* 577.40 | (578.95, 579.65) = 1.14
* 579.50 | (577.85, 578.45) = 1.10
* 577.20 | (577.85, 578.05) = 1.14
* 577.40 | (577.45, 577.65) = 1.14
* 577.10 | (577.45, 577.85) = 1.16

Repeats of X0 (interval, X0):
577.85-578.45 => 1.0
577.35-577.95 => 1.8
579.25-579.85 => 1.2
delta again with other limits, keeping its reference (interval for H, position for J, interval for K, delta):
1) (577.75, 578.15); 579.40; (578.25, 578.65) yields 0.25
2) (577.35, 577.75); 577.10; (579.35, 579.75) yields 0.29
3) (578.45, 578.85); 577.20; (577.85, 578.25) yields 0.30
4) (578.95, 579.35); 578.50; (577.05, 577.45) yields 0.21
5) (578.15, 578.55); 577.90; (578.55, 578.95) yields 0.26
